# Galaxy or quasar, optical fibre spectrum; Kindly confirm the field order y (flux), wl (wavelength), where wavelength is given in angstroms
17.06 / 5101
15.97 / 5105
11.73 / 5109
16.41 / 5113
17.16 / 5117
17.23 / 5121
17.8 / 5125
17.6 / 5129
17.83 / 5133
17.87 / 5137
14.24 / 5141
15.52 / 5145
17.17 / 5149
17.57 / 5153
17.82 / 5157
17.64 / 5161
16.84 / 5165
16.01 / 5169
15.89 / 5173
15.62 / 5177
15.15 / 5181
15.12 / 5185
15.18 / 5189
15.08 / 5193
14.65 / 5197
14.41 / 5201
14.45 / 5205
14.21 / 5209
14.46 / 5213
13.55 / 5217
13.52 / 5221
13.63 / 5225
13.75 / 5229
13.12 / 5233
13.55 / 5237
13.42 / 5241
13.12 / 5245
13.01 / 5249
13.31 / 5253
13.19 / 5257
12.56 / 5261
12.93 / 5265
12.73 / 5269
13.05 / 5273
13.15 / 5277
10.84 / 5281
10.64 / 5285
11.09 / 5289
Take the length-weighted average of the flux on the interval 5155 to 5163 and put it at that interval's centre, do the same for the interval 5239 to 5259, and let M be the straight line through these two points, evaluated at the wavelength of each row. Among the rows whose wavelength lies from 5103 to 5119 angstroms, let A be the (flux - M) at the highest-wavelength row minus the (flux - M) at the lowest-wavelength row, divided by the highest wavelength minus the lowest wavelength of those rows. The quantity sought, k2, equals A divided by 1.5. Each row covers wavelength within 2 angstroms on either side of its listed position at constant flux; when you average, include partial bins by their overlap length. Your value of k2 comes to 0.10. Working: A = 0.149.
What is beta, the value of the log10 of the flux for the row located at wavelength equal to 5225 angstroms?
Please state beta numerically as 1.13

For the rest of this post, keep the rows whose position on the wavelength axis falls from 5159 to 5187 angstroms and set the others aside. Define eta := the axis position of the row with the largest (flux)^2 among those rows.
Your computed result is 5161 angstroms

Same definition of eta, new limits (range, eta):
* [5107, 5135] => 5133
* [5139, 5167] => 5157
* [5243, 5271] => 5253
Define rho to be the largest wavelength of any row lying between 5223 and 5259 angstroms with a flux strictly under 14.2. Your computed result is 5257 angstroms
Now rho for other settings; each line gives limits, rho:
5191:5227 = 5225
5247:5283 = 5281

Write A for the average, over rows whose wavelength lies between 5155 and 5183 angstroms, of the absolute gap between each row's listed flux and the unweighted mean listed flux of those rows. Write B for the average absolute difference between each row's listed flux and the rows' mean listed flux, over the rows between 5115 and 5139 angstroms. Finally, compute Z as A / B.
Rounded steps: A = 0.86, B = 0.26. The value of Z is 3.4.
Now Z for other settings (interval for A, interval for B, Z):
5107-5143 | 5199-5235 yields 3.6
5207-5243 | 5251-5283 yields 0.6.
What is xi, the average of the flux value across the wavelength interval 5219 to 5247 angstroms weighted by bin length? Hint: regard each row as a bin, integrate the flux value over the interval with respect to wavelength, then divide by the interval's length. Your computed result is 13.4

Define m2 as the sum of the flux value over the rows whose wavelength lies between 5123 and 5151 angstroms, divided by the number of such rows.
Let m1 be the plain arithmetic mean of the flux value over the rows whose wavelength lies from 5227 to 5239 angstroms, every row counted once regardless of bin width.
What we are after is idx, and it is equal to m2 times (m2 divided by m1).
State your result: 21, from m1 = 13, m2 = 16.9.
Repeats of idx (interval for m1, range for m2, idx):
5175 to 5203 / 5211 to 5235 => 12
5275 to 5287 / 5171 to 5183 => 21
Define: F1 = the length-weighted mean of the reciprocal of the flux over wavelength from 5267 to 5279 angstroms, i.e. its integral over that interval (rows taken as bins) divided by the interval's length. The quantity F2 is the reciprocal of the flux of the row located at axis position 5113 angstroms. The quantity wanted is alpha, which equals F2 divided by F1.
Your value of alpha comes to 0.79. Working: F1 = 0.077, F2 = 0.061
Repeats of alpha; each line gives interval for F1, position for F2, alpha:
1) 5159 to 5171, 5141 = 1.18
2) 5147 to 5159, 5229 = 1.27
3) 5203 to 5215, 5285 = 1.35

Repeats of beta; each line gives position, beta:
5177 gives 1.19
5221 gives 1.13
